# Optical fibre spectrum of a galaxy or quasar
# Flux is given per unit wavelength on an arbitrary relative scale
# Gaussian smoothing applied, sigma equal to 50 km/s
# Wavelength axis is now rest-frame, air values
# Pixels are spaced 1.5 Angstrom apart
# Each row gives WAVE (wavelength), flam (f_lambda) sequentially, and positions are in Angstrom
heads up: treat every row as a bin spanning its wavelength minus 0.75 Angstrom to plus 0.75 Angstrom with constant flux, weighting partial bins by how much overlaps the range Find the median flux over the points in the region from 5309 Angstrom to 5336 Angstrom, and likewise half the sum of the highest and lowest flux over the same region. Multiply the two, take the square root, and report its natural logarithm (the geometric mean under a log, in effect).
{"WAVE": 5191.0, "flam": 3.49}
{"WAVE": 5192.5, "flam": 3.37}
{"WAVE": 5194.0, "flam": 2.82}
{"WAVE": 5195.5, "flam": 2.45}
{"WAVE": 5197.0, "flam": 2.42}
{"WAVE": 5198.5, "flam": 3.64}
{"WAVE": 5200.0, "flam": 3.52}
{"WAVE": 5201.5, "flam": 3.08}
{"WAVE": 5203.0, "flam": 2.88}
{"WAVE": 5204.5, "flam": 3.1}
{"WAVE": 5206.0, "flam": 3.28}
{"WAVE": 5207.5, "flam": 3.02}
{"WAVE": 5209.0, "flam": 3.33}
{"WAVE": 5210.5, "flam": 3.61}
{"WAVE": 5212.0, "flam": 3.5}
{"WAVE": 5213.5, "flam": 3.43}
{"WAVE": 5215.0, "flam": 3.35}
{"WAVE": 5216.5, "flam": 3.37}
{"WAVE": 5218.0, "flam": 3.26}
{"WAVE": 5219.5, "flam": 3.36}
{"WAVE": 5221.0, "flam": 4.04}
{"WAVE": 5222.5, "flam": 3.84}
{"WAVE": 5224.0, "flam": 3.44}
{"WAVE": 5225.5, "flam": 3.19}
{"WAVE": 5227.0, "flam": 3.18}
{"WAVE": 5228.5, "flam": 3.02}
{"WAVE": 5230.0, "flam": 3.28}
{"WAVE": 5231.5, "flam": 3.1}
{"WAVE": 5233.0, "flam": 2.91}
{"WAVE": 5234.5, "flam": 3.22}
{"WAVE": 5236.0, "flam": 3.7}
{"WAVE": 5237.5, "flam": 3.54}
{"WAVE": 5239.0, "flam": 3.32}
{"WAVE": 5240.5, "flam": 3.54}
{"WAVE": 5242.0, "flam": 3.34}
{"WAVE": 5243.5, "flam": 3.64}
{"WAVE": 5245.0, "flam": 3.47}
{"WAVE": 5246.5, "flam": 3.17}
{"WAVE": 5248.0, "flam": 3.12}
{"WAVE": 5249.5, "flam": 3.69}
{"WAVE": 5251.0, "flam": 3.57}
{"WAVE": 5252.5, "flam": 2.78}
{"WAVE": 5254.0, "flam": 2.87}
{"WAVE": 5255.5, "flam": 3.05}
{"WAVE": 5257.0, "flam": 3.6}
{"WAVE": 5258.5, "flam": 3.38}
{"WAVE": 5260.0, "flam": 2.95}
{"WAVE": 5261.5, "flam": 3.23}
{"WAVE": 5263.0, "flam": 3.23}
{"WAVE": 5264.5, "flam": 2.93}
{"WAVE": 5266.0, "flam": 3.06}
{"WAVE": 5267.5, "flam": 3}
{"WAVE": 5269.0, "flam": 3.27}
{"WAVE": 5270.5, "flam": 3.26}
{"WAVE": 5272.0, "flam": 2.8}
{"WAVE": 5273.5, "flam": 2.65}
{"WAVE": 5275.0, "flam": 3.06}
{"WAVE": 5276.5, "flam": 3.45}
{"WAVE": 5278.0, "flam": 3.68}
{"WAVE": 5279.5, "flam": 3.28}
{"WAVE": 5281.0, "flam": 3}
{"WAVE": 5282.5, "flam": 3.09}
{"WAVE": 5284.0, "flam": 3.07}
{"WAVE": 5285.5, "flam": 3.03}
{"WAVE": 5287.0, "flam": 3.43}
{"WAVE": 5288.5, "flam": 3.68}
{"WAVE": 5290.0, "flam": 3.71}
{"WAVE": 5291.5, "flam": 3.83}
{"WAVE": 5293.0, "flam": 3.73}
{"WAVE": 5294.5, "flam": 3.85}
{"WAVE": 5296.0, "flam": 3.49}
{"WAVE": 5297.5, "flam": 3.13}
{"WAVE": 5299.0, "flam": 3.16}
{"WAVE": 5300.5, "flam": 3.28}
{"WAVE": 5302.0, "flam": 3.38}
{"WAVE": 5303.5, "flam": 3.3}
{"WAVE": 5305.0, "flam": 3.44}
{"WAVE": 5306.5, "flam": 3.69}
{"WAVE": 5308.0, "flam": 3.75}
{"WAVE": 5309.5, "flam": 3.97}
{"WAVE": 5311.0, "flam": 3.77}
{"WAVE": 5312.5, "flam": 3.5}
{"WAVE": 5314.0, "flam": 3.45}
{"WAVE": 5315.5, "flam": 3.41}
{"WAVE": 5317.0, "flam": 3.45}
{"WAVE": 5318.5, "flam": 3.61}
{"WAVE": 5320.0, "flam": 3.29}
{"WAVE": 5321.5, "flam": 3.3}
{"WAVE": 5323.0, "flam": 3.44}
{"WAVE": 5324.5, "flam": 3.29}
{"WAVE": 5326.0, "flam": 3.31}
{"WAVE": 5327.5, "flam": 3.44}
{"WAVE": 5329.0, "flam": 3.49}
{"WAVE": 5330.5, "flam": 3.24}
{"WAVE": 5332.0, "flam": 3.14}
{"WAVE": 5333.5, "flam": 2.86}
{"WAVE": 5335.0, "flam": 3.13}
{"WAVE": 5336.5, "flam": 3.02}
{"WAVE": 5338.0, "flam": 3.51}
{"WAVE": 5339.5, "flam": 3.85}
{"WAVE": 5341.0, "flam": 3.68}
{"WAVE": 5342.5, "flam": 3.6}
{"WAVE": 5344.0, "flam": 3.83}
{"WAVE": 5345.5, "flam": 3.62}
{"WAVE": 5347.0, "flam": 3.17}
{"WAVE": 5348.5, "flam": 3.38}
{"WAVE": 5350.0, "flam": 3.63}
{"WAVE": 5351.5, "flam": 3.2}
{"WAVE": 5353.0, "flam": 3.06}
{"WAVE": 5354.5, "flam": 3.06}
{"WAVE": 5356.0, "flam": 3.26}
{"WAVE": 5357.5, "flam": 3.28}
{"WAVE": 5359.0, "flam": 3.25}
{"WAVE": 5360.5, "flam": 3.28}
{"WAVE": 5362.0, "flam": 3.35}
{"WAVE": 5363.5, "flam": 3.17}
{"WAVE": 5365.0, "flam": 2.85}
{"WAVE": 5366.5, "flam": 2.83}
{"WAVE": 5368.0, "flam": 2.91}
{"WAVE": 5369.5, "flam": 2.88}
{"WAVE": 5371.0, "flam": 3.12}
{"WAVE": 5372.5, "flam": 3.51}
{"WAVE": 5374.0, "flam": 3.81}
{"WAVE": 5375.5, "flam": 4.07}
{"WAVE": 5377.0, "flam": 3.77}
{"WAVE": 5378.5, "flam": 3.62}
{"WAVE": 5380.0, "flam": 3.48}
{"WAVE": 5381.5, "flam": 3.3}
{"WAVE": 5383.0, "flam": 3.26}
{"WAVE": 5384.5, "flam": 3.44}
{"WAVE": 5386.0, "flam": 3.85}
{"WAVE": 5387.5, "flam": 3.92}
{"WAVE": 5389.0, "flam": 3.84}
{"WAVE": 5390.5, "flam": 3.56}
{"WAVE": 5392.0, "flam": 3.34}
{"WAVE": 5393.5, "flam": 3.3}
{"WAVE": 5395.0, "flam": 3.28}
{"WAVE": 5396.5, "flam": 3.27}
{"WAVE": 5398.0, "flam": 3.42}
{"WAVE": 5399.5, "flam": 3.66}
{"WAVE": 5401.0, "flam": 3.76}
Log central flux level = 1.23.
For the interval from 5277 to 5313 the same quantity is 1.25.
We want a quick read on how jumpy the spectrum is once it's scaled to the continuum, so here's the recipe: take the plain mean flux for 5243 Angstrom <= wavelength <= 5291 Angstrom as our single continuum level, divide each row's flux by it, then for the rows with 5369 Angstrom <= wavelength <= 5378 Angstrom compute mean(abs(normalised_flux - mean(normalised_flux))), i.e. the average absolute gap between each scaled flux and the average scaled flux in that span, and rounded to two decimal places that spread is 0.11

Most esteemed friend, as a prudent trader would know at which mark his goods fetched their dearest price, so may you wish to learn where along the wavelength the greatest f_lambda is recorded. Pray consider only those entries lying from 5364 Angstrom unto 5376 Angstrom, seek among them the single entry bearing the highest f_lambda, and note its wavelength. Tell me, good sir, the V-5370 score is 5375.5 Angstrom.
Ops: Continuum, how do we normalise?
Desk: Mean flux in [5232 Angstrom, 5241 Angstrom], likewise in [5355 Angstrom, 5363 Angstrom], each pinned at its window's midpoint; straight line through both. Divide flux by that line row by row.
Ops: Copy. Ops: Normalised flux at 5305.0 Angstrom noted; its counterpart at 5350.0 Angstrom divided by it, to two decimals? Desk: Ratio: 1.07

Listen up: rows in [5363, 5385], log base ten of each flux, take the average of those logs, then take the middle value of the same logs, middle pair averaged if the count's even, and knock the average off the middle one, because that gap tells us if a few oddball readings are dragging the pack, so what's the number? -0.0019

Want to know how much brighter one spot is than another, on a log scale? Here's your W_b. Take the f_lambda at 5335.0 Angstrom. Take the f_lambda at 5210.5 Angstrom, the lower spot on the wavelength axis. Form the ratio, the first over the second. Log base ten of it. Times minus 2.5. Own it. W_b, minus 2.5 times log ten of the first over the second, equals 0.15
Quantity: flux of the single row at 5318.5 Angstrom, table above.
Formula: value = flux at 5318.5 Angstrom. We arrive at 3.61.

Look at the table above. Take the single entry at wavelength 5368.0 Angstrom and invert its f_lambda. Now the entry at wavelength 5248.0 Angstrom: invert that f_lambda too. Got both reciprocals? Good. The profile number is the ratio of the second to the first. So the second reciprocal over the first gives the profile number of 0.93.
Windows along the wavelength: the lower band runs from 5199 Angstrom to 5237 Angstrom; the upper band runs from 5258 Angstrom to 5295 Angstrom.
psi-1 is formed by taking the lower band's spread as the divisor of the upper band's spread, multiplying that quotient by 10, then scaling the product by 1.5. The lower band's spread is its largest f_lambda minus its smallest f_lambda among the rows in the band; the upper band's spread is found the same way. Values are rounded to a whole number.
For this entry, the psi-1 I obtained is 16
